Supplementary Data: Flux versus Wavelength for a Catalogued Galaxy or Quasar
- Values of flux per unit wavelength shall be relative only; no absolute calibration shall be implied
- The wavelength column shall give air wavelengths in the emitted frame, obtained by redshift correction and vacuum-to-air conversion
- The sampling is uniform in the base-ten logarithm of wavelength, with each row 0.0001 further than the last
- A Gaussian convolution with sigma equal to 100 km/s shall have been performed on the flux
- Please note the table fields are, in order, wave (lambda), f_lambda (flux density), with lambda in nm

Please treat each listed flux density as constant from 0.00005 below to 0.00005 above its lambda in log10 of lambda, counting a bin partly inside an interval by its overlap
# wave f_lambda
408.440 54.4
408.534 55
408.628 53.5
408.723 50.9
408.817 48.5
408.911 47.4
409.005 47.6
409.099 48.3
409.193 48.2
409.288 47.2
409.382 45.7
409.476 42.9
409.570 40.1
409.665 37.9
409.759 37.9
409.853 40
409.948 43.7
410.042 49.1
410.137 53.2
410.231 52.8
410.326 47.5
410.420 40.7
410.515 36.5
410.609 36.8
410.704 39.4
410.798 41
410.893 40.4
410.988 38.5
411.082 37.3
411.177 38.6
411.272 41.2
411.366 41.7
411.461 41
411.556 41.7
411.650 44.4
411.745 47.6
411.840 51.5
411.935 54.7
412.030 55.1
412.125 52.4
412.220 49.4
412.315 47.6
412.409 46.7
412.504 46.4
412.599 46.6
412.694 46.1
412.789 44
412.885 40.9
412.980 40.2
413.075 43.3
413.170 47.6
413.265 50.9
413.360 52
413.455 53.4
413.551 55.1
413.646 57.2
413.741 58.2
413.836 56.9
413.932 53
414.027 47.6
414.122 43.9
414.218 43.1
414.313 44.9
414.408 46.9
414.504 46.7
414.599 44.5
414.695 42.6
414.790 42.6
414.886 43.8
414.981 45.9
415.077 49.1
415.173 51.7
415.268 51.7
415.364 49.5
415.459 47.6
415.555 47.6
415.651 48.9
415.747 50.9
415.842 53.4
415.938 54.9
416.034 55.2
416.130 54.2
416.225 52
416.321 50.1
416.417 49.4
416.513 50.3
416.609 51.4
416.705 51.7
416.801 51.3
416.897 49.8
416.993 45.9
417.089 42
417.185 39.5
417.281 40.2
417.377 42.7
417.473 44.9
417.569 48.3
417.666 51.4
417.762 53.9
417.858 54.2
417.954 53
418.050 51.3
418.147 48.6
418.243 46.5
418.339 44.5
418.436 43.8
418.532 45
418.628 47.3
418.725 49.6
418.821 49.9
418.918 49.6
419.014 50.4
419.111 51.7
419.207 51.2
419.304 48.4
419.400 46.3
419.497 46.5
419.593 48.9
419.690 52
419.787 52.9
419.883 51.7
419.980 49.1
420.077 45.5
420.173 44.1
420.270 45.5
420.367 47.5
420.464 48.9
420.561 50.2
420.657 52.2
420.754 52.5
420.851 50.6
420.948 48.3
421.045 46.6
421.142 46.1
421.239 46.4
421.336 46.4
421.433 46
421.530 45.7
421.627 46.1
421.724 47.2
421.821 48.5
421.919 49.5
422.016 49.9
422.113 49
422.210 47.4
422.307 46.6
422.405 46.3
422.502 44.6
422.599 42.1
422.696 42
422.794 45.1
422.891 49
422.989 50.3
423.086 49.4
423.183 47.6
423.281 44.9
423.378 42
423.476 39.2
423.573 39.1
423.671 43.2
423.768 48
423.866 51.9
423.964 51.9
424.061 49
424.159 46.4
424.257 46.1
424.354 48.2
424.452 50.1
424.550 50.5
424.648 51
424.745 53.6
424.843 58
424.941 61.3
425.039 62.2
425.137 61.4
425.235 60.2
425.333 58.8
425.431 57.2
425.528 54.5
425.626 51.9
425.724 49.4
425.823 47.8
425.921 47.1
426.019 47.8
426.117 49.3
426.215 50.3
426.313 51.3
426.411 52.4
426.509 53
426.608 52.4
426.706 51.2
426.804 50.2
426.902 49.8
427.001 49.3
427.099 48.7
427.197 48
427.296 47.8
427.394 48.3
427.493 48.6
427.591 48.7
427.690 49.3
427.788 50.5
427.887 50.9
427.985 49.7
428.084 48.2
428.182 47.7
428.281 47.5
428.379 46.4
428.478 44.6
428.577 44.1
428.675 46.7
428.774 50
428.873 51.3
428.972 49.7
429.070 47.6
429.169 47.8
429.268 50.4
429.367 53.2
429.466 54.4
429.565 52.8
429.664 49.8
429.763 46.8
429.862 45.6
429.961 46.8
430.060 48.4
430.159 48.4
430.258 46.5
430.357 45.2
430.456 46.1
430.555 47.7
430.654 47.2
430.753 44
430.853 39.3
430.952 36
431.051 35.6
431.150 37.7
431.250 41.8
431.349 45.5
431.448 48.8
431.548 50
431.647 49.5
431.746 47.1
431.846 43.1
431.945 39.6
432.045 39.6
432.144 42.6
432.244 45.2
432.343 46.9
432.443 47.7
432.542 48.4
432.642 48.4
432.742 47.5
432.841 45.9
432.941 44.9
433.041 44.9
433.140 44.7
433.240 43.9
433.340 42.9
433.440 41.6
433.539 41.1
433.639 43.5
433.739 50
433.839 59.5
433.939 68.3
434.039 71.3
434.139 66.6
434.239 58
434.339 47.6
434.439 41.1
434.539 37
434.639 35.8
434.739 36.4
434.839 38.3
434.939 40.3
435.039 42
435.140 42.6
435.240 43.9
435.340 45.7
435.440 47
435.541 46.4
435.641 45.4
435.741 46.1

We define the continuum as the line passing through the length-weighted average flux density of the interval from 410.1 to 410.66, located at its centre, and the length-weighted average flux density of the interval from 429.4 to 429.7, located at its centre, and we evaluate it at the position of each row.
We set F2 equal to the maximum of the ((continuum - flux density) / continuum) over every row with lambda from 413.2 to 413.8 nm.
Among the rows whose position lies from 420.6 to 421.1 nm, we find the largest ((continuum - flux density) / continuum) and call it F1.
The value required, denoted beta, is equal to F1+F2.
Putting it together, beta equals -0.07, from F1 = 0.05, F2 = -0.116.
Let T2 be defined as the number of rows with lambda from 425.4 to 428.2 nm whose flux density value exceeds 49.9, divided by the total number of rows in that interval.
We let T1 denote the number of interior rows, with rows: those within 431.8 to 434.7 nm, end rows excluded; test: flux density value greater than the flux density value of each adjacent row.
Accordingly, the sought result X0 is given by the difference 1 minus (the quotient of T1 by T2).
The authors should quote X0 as -1.4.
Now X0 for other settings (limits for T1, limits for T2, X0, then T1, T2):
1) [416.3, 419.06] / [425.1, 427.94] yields -4.8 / 3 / 0.52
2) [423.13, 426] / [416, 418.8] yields -1.2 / 1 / 0.45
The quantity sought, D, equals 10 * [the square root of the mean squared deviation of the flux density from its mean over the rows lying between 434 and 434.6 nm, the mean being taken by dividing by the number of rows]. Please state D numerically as 127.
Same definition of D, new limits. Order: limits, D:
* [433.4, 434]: 101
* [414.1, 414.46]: 14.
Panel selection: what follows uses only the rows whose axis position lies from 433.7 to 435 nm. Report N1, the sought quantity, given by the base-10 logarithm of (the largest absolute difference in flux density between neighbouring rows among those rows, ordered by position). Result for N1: 1.02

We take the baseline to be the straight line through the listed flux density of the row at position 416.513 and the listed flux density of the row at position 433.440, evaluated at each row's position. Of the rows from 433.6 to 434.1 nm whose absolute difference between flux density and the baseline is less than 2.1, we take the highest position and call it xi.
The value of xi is 433.639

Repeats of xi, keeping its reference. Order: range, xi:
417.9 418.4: 418.147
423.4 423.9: 423.768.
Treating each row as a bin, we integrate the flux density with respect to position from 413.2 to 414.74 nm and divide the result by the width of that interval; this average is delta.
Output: 49.8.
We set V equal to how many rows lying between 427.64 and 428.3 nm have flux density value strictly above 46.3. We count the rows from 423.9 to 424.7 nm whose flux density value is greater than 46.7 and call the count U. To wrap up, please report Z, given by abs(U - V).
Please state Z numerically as 1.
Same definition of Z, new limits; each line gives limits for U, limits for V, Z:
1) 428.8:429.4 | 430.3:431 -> 4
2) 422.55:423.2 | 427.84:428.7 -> 3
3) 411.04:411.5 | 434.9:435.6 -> 2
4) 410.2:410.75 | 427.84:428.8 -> 6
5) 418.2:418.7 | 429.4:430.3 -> 7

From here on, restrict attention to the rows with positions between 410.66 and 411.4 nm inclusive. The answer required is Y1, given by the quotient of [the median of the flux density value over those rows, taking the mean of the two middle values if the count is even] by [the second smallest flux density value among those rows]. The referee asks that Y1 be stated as 1.036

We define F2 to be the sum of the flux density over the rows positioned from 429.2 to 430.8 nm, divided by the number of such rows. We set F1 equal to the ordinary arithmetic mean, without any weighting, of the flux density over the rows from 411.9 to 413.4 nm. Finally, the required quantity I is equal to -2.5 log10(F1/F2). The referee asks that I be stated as 0.01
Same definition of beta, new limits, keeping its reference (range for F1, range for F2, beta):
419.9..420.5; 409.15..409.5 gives 0.12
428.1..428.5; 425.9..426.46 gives 0.22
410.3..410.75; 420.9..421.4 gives 0.24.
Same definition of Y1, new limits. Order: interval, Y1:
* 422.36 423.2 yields 1.100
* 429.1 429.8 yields 1.054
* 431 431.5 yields 1.109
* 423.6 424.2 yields 1.045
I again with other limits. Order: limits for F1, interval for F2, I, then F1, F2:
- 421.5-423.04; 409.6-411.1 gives -0.12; 47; 42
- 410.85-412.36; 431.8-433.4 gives -0.01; 45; 45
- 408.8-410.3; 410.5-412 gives -0.09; 46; 42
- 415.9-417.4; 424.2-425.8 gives 0.12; 49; 55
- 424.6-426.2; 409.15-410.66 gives -0.24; 54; 44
